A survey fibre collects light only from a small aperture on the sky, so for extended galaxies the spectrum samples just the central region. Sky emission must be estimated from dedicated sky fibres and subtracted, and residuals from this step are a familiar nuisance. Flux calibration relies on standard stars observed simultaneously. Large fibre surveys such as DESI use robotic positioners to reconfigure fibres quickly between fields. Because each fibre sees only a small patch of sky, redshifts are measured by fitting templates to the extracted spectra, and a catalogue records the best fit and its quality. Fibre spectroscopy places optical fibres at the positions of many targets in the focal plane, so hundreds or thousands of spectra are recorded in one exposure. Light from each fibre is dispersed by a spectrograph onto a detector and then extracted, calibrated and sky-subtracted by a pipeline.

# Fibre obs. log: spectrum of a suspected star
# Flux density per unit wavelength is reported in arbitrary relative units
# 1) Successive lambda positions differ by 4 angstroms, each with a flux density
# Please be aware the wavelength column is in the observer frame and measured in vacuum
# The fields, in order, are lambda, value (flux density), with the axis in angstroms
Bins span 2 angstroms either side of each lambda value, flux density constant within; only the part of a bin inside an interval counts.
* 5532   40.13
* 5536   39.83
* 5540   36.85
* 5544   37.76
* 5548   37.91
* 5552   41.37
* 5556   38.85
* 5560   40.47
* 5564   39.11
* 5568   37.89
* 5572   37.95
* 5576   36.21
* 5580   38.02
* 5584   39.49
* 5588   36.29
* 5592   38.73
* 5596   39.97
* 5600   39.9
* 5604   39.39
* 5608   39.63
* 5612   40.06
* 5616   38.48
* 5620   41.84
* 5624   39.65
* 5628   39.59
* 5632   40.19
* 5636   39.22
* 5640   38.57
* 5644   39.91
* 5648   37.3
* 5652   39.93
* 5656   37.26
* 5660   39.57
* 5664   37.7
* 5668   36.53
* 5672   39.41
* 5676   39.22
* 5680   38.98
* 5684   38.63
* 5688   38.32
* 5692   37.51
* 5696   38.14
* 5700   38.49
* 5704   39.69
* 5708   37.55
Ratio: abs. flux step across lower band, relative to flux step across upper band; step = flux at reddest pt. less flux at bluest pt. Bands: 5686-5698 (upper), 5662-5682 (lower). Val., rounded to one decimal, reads -7.1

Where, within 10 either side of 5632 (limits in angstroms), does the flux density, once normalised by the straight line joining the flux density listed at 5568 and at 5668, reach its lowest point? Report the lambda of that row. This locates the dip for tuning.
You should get 5640 angstroms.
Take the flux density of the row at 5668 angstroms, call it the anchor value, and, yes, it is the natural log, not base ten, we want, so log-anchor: 3.60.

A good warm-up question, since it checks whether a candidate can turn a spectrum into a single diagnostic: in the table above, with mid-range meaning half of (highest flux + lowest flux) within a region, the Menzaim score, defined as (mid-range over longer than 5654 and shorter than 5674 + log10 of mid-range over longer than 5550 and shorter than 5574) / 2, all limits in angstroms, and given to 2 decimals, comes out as 19.82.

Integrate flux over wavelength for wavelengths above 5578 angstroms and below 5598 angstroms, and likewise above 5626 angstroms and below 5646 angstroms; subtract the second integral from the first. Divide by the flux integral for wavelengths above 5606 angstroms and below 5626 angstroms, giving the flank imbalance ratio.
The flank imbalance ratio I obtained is -0.025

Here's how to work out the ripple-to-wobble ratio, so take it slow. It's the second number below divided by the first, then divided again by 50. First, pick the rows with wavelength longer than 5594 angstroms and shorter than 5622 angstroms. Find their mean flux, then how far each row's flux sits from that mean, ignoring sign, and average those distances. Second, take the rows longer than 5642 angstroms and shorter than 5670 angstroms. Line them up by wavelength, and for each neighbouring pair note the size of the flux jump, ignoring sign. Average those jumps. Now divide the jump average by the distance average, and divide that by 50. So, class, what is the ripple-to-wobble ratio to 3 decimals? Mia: 0.071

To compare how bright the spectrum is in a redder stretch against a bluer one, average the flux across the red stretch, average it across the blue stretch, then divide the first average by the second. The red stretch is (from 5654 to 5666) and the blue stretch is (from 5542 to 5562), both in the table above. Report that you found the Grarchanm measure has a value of 0.97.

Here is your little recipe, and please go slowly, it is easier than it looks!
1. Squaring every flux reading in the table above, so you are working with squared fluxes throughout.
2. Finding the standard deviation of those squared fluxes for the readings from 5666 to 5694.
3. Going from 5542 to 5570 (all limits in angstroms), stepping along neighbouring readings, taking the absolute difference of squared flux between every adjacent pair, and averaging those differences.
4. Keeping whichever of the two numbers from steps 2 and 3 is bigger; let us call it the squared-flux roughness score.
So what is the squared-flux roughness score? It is 136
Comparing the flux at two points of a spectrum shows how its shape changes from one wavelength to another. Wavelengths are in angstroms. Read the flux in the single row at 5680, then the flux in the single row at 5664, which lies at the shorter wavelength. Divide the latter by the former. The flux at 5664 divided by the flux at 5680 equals 0.97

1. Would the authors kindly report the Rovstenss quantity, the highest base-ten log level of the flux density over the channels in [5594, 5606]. 1.60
